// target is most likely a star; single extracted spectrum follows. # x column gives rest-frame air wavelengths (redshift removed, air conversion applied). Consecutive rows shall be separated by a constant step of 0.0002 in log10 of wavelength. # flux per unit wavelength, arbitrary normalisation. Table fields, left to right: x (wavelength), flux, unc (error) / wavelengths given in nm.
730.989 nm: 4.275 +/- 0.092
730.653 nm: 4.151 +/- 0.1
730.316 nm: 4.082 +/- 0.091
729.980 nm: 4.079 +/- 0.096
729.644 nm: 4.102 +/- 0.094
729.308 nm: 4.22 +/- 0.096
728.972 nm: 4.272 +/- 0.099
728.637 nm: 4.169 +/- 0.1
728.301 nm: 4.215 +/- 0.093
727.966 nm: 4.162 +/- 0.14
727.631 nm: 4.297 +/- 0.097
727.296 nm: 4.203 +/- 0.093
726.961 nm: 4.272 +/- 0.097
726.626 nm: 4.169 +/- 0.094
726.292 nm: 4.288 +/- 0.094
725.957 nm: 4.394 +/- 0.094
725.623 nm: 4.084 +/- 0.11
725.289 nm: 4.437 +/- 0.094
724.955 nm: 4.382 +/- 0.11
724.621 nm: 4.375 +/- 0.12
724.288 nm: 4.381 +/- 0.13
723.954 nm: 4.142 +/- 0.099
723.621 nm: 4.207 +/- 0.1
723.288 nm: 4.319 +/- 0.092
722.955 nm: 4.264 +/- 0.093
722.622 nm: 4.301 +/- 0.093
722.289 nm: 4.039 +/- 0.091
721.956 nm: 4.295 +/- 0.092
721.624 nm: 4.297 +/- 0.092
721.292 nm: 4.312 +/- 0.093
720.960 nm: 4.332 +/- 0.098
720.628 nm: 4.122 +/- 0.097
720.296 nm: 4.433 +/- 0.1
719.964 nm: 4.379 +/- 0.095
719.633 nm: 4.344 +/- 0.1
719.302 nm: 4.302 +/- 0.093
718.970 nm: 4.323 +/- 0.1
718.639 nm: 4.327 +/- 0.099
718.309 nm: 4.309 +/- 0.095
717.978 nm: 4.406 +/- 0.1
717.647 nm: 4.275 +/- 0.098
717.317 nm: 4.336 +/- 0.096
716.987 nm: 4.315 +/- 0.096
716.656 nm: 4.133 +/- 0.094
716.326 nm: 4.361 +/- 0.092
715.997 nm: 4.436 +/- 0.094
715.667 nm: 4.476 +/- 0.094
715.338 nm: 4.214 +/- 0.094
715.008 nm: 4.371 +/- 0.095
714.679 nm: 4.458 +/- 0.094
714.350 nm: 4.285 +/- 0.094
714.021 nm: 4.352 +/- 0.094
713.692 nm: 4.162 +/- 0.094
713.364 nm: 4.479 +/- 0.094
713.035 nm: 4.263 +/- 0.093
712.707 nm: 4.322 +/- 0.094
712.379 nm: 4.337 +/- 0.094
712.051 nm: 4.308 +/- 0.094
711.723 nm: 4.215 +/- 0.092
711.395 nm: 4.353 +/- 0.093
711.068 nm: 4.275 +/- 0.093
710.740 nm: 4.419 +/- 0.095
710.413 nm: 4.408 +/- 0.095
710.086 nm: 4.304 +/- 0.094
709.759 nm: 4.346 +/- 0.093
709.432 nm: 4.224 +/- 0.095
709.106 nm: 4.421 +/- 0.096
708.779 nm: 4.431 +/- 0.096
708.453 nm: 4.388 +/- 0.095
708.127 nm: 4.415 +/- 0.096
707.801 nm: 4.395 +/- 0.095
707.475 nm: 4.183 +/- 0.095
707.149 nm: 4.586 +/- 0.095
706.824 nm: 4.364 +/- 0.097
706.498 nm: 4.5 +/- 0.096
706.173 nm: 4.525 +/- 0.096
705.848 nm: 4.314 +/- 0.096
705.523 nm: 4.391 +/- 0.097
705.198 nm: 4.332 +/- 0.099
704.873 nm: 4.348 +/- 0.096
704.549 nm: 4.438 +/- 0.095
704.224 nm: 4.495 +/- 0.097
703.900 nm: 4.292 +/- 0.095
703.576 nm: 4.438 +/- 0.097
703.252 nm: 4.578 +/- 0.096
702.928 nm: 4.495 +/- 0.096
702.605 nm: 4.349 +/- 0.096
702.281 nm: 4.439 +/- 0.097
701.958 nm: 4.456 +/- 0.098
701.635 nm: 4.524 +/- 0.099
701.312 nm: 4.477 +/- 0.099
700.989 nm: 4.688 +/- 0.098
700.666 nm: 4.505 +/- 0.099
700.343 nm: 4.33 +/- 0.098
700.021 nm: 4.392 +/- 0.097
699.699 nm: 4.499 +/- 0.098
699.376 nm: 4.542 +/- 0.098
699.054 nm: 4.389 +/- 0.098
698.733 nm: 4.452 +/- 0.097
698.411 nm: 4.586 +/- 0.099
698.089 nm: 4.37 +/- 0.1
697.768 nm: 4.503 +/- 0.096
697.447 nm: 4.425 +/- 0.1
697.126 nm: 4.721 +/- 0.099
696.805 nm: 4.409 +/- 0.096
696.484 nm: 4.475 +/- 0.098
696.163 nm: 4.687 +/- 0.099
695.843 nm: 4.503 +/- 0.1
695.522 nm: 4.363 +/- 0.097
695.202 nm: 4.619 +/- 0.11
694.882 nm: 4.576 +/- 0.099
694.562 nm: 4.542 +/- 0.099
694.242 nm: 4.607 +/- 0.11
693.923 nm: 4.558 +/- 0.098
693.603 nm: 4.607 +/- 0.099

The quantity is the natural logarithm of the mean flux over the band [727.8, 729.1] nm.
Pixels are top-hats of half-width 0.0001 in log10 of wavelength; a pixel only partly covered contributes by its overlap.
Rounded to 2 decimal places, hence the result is 1.44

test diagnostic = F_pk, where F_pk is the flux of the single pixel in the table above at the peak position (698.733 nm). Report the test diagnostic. 4.452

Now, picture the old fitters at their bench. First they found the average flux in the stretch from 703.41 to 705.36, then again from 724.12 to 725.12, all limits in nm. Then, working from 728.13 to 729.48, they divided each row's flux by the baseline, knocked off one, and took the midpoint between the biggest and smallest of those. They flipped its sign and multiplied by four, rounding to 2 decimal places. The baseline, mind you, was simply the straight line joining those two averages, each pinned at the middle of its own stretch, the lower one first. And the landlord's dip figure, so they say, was 0.14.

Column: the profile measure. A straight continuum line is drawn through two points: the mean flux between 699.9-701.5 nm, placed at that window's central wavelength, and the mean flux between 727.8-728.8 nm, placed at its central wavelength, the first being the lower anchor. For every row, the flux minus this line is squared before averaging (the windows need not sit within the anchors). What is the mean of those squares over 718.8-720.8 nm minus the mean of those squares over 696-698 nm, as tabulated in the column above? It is -0.004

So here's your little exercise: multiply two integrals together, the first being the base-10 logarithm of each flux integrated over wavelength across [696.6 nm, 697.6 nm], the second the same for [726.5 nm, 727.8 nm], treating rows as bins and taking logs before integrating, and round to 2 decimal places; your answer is 0.53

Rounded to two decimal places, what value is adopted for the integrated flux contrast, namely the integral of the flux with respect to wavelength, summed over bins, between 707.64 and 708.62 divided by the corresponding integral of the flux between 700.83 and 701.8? 0.97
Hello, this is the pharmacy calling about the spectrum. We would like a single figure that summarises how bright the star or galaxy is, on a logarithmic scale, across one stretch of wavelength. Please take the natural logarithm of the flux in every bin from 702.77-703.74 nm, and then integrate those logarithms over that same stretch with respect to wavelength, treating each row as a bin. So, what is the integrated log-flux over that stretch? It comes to 1.46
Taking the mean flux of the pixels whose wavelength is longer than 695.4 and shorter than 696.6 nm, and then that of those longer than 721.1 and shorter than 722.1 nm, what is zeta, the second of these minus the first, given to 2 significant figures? -0.21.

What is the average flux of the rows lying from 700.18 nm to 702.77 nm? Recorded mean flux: 4.47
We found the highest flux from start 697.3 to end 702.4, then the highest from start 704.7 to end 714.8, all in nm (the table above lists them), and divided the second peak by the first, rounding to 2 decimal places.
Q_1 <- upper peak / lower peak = 0.98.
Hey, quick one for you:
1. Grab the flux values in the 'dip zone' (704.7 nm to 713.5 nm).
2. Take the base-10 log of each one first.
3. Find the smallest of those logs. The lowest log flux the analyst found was 0.621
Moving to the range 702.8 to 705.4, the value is 0.633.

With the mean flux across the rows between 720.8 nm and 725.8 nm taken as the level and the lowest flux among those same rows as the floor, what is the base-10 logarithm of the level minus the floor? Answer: -0.62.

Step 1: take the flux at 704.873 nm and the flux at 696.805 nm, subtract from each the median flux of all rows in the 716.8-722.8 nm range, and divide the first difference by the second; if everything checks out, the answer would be 0.4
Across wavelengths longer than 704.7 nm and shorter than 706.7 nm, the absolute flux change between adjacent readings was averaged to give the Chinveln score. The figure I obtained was 0.078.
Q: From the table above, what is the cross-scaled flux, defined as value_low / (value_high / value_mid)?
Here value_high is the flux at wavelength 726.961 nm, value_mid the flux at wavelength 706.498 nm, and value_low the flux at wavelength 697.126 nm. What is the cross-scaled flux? 4.97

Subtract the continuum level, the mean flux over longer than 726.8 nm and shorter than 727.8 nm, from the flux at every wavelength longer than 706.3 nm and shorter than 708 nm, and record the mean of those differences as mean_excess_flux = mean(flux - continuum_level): 0.15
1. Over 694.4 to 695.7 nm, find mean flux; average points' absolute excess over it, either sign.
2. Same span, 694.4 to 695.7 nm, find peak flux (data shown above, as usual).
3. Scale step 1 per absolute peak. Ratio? 0.0175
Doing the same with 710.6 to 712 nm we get 0.0160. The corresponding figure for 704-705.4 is 0.0141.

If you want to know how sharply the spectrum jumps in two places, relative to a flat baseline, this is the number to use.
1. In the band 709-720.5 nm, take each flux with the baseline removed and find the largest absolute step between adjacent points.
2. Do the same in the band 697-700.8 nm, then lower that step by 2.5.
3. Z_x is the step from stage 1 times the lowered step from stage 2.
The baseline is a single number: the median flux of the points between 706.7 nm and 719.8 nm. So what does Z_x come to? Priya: -0.70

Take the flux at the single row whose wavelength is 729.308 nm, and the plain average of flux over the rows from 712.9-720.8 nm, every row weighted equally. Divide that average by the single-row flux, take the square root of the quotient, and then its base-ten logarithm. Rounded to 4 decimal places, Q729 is 0.0055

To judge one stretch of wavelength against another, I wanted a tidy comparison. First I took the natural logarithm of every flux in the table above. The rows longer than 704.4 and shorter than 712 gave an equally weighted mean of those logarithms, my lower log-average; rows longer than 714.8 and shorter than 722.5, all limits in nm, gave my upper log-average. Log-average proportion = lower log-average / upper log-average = 1.01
